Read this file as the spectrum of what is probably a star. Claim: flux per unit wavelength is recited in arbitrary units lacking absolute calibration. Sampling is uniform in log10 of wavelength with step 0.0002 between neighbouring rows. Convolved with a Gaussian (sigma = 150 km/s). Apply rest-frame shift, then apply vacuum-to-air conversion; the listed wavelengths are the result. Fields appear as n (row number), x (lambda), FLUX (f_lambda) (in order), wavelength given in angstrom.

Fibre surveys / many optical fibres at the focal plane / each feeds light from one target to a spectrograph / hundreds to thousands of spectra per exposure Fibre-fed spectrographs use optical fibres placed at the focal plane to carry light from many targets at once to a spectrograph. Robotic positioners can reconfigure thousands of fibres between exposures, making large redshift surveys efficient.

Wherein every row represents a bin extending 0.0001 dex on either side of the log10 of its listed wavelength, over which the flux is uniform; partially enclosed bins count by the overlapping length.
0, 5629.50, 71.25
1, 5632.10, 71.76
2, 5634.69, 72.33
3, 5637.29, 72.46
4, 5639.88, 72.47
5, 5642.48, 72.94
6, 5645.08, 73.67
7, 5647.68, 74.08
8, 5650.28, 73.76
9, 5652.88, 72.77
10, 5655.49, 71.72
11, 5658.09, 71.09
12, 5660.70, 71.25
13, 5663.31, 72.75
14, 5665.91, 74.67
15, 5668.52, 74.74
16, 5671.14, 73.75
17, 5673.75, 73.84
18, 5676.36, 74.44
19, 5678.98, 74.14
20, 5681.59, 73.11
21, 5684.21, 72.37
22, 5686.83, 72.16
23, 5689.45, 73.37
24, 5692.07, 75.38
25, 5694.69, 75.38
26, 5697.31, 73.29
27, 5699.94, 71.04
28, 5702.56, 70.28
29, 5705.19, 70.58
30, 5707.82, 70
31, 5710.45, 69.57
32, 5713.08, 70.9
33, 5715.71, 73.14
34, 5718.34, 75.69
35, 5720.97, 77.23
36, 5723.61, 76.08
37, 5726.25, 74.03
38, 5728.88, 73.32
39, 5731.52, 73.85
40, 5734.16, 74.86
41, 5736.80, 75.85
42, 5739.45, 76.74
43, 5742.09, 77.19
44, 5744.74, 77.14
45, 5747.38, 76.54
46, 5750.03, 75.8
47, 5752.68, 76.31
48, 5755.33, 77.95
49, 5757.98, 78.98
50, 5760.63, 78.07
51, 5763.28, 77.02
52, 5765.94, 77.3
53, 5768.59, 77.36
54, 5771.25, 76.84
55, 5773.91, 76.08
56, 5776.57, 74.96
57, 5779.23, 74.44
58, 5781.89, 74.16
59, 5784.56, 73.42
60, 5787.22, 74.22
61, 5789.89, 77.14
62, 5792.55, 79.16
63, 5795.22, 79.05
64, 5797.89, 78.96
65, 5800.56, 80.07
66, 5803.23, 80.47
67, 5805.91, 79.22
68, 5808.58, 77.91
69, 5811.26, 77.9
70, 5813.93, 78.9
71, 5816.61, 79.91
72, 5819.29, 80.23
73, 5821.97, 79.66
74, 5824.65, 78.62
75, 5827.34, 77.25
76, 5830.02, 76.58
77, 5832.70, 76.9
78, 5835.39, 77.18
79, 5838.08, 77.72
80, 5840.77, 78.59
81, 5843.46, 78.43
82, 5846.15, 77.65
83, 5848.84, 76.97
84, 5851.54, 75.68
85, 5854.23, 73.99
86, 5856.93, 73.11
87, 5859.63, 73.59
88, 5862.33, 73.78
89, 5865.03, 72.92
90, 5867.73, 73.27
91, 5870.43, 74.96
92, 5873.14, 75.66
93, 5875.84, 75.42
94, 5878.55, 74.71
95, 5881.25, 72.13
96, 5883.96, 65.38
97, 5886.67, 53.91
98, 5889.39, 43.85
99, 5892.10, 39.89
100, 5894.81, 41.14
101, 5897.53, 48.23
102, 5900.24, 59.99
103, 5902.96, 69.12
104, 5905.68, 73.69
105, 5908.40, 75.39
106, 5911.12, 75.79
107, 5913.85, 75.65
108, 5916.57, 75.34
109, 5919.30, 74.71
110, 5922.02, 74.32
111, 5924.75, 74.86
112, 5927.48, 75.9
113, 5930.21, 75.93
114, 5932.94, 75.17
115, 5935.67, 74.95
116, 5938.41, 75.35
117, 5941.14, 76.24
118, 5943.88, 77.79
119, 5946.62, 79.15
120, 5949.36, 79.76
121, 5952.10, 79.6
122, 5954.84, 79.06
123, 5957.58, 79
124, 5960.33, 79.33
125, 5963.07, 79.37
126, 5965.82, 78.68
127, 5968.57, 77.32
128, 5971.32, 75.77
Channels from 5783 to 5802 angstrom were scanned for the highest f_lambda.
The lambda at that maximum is 5800.56 angstrom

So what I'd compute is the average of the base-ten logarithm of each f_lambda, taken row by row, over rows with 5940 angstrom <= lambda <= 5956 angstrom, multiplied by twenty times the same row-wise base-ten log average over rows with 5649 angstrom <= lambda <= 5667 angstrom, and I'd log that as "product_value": 70.5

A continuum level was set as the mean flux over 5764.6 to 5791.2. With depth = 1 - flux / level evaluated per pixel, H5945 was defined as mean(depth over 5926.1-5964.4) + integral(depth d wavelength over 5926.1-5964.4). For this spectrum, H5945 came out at -1.1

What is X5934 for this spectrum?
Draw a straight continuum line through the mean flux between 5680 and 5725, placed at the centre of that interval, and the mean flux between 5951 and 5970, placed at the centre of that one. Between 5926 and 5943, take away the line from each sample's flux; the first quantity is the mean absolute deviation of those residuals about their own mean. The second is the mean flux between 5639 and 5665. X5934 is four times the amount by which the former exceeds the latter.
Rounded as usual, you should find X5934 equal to -289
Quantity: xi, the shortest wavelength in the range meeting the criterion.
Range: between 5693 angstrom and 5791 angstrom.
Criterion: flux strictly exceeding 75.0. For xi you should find 5694.69 angstrom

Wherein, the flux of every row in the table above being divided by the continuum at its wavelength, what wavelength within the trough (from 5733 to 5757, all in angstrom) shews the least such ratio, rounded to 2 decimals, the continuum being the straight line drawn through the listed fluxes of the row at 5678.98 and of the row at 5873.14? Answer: 5734.16 angstrom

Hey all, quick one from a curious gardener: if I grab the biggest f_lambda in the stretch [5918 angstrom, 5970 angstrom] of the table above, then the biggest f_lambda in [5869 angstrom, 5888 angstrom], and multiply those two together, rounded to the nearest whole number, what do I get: 6035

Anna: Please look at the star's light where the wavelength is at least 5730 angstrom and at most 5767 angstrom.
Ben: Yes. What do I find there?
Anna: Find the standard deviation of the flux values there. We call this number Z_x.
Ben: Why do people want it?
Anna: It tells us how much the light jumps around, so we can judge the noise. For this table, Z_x 1.3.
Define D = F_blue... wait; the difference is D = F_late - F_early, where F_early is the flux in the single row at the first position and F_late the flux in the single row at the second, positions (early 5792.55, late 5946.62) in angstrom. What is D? 0.0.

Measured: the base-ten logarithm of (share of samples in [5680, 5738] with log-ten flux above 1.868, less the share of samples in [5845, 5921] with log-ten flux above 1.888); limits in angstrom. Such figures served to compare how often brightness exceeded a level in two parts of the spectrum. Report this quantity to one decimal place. -0.4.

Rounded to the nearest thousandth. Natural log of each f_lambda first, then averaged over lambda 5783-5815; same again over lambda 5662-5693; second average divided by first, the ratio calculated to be 0.987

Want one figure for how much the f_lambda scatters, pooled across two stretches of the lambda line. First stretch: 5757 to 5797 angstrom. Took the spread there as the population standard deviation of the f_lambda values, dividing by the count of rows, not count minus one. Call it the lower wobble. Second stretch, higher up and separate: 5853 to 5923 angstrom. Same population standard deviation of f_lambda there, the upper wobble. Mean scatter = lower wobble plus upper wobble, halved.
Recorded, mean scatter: 6.73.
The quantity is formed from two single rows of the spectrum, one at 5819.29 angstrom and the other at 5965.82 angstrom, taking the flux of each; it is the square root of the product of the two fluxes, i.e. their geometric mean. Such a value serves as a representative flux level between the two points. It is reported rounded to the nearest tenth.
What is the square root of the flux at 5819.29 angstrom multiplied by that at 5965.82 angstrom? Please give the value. 79.5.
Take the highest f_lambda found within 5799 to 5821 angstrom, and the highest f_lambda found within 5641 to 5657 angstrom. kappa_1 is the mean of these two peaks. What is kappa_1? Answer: 77.3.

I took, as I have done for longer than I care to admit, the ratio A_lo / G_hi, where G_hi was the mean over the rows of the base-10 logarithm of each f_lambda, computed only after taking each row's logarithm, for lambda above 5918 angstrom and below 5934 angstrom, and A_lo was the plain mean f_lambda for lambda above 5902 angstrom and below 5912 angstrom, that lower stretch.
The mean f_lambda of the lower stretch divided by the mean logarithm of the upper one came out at 39.2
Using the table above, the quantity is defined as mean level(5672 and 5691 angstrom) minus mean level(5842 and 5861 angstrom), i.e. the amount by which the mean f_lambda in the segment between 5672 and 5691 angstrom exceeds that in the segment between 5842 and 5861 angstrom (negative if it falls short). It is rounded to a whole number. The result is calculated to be -2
